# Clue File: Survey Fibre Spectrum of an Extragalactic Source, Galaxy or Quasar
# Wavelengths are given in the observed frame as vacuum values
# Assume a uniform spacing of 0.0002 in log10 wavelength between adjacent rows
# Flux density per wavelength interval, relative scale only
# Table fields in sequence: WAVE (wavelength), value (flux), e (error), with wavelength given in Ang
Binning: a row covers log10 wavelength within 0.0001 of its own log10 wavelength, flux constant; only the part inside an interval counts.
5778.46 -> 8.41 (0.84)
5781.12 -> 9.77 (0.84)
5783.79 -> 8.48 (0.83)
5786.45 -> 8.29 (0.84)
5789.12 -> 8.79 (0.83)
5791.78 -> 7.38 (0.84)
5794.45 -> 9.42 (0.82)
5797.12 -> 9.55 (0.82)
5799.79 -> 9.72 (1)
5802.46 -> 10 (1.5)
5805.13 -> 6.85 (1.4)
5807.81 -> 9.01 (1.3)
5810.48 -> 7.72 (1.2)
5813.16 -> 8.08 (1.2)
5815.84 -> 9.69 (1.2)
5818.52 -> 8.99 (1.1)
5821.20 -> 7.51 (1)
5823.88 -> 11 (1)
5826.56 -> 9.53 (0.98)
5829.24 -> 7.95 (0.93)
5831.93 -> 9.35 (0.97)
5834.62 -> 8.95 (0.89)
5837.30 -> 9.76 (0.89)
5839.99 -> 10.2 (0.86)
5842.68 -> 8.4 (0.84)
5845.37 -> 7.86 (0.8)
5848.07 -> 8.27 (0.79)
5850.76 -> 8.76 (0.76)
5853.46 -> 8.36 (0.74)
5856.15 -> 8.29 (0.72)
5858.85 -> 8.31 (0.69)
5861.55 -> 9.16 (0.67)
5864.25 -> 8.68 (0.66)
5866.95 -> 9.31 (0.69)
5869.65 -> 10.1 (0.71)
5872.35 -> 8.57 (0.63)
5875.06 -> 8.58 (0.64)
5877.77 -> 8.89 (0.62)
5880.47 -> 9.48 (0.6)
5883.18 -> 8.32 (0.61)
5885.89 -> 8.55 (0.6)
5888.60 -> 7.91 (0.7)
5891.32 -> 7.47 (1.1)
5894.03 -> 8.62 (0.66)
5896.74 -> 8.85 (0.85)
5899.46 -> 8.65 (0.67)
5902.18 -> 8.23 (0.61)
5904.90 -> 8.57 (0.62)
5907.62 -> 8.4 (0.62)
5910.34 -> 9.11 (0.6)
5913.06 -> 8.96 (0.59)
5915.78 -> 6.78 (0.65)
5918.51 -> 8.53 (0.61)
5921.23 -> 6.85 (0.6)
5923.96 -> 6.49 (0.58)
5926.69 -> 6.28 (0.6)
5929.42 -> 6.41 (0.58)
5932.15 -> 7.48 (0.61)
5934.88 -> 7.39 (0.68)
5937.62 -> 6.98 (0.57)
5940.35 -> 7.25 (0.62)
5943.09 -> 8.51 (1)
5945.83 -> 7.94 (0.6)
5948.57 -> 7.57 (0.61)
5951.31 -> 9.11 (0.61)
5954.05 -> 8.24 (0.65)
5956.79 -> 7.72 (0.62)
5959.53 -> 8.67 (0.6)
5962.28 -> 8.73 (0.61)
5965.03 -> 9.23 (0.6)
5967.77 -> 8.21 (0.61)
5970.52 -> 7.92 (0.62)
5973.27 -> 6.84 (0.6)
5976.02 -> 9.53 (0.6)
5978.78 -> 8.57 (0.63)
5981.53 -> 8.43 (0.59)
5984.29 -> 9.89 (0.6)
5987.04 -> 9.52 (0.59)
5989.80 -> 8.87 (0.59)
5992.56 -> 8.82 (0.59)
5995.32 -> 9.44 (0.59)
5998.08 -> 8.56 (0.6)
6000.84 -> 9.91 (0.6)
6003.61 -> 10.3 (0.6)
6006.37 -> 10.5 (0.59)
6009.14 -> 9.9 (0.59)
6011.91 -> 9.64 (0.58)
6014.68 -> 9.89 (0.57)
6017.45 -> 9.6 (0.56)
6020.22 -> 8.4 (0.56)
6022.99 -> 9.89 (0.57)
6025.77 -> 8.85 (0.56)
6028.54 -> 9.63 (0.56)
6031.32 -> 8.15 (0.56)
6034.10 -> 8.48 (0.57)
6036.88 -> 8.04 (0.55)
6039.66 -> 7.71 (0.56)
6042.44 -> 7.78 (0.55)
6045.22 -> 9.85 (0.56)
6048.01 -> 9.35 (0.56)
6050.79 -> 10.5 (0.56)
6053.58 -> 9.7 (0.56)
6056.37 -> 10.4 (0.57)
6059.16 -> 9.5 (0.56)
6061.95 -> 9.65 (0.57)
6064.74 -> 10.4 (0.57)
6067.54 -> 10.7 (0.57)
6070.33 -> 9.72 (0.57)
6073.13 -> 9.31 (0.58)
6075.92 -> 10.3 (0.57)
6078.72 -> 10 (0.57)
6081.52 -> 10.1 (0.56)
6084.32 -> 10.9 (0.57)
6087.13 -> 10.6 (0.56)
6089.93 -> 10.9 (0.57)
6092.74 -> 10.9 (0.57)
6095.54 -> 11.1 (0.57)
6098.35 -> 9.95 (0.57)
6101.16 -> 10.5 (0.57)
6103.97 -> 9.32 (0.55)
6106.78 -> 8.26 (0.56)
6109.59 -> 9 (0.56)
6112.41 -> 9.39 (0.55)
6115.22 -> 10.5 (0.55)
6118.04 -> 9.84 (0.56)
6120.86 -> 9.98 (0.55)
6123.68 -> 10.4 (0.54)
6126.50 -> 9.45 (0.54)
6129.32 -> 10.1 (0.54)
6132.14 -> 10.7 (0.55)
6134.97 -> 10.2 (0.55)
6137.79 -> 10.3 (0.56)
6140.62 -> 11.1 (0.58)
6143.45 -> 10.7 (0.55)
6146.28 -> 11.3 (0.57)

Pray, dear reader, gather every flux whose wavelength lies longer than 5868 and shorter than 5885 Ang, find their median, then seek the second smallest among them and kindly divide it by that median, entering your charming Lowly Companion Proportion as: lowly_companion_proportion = 0.981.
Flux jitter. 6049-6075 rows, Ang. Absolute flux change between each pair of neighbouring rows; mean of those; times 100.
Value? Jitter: 62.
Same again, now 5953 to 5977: 89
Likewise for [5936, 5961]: 79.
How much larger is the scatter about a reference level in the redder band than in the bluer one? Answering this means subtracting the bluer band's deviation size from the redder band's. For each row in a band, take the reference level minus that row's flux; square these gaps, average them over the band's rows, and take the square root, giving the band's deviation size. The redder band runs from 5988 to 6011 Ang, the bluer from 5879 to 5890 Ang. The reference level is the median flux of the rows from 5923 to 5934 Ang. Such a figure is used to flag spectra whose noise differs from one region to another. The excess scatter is 0.97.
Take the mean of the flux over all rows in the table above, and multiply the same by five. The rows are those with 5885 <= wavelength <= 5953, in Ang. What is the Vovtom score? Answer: 39.4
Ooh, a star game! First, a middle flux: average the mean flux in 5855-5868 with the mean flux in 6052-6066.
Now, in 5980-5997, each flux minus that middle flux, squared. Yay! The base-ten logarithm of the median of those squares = -0.61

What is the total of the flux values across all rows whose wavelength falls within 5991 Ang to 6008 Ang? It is 58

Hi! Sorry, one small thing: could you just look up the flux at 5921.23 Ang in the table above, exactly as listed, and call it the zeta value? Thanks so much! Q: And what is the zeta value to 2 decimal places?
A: 6.85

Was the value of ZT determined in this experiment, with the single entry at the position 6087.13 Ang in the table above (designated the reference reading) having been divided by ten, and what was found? 1.06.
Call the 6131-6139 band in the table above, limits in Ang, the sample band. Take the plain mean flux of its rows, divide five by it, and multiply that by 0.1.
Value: 0.048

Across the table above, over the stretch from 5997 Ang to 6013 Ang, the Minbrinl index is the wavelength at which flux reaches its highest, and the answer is 6006.37 Ang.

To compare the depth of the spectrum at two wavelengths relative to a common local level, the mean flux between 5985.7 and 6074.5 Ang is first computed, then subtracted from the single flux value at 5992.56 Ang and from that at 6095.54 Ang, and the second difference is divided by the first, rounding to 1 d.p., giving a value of -2.9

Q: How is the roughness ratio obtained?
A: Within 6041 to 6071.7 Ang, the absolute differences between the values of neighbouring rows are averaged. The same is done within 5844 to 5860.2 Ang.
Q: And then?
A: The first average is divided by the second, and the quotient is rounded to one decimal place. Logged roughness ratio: 3.0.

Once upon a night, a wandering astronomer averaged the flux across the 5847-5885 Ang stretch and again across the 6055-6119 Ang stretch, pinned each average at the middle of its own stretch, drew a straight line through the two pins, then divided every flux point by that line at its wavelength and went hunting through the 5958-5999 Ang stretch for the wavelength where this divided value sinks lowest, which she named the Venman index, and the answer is 5973.27 Ang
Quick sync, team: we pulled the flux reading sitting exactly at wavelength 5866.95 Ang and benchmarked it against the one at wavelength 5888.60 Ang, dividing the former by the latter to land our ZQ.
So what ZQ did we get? 1.2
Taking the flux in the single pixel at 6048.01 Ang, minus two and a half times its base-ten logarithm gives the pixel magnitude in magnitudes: -2.43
